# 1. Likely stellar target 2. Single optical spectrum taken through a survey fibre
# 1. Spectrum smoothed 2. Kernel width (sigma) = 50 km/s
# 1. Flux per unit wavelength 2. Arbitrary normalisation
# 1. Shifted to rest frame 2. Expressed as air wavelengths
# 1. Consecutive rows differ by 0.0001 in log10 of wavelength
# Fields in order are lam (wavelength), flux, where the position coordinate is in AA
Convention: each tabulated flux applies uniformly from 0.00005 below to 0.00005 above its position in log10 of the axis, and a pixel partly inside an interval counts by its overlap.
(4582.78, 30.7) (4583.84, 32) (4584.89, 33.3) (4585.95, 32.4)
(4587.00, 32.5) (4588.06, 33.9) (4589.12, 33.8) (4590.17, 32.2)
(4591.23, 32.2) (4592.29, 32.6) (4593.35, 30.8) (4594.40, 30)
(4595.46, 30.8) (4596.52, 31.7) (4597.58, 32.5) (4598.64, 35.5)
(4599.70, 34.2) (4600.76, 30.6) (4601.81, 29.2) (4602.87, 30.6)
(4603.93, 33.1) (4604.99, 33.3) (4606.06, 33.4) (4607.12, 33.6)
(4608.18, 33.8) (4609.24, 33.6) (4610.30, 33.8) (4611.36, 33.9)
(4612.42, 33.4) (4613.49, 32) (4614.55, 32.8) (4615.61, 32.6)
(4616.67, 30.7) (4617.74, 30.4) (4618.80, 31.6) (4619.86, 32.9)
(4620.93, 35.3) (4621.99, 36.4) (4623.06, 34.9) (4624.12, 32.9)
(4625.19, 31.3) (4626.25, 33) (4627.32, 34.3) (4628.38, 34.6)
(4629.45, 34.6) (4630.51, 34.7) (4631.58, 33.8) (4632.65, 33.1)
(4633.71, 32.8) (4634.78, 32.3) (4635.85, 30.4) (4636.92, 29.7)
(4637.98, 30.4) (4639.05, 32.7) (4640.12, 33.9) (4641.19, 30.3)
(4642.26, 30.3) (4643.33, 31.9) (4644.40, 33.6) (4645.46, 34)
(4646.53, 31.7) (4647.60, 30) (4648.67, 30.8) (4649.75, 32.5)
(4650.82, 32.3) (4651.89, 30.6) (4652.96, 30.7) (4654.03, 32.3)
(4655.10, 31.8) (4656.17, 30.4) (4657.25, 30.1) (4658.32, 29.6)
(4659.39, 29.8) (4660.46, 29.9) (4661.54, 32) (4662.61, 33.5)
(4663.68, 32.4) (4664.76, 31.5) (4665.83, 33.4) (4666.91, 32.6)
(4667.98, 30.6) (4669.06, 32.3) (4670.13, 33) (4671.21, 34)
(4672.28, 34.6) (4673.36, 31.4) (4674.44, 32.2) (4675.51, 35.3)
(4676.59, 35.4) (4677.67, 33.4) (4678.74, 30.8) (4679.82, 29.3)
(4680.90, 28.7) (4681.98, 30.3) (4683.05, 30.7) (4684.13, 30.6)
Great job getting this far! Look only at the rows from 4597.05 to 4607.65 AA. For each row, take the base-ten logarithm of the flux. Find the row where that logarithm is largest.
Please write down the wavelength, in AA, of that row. 4598.64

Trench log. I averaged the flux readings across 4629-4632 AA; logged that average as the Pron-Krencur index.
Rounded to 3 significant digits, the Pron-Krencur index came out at 34.4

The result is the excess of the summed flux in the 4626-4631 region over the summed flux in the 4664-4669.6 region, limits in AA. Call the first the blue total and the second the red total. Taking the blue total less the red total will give 11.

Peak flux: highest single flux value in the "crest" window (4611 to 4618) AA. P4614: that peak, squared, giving 1149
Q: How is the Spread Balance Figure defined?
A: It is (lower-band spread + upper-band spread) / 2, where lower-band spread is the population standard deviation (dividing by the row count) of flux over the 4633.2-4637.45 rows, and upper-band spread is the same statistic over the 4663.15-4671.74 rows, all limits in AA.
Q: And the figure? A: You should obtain 1.14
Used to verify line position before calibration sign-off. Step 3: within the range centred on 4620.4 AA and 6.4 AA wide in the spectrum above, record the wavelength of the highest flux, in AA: 4621.99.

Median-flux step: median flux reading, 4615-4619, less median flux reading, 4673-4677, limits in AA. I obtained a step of -3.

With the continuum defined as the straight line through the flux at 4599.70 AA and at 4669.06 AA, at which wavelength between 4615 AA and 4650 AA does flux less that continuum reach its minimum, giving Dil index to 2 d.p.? 4636.92 AA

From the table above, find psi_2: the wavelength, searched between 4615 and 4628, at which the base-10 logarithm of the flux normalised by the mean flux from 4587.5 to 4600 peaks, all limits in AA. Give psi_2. 4621.99 AA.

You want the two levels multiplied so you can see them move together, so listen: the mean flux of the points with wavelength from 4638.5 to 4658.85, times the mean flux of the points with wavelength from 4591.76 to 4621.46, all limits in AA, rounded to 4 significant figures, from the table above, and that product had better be 1024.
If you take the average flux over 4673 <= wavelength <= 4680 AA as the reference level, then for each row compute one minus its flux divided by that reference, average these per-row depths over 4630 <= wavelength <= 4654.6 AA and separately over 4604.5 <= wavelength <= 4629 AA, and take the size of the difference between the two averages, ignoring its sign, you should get 0.040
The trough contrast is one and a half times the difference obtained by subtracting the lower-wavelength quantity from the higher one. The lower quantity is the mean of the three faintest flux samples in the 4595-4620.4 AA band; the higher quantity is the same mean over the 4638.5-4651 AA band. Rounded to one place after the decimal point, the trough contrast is 0.2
